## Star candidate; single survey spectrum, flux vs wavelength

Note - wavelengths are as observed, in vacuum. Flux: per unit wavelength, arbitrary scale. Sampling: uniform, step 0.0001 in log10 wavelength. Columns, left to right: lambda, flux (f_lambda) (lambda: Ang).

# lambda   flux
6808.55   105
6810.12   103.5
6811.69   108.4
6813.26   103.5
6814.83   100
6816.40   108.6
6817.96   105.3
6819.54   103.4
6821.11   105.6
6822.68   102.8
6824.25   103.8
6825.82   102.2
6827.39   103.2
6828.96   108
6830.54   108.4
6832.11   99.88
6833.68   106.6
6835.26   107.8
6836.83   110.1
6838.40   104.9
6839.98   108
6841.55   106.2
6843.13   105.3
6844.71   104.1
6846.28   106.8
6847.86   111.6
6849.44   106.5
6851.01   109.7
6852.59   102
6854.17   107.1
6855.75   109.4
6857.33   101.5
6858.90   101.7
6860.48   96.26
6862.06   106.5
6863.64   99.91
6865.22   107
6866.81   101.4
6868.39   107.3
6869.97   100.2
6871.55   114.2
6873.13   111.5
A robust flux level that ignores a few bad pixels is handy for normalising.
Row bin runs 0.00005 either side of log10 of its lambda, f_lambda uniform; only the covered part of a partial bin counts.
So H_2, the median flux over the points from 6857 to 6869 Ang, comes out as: 101.6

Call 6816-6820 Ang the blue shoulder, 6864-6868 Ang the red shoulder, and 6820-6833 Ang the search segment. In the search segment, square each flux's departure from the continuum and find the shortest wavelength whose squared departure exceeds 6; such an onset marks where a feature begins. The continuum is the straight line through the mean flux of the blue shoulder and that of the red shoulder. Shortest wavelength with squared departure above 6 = 6822.68 Ang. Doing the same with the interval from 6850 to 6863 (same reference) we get 6851.01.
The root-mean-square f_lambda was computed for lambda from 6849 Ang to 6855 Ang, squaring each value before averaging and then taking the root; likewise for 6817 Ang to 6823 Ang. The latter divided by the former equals 0.98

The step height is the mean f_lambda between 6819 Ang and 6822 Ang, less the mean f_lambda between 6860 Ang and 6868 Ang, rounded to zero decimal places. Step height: 2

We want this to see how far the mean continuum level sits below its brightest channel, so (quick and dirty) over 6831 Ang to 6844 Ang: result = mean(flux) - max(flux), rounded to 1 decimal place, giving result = -4.0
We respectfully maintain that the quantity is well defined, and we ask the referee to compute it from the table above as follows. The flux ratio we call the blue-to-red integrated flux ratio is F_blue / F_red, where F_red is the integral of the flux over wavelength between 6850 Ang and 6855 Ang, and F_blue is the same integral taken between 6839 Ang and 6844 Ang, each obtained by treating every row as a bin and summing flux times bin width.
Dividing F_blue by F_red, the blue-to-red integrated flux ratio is 1.00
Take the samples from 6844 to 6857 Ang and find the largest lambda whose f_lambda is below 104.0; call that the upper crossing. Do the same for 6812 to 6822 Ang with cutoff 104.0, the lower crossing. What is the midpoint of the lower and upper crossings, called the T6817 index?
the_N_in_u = 6836.1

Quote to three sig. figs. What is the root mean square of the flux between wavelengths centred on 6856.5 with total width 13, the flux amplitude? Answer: 104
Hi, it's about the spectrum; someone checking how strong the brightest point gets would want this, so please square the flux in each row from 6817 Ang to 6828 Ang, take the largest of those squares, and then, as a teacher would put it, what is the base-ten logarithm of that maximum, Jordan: 4.05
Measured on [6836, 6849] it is 4.10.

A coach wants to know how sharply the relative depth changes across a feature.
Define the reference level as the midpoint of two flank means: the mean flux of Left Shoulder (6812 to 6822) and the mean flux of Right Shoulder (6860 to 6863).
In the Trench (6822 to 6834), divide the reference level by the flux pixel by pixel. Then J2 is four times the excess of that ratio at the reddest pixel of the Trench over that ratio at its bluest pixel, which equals -0.14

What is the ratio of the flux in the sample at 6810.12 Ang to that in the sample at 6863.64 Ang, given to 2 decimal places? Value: 1.04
